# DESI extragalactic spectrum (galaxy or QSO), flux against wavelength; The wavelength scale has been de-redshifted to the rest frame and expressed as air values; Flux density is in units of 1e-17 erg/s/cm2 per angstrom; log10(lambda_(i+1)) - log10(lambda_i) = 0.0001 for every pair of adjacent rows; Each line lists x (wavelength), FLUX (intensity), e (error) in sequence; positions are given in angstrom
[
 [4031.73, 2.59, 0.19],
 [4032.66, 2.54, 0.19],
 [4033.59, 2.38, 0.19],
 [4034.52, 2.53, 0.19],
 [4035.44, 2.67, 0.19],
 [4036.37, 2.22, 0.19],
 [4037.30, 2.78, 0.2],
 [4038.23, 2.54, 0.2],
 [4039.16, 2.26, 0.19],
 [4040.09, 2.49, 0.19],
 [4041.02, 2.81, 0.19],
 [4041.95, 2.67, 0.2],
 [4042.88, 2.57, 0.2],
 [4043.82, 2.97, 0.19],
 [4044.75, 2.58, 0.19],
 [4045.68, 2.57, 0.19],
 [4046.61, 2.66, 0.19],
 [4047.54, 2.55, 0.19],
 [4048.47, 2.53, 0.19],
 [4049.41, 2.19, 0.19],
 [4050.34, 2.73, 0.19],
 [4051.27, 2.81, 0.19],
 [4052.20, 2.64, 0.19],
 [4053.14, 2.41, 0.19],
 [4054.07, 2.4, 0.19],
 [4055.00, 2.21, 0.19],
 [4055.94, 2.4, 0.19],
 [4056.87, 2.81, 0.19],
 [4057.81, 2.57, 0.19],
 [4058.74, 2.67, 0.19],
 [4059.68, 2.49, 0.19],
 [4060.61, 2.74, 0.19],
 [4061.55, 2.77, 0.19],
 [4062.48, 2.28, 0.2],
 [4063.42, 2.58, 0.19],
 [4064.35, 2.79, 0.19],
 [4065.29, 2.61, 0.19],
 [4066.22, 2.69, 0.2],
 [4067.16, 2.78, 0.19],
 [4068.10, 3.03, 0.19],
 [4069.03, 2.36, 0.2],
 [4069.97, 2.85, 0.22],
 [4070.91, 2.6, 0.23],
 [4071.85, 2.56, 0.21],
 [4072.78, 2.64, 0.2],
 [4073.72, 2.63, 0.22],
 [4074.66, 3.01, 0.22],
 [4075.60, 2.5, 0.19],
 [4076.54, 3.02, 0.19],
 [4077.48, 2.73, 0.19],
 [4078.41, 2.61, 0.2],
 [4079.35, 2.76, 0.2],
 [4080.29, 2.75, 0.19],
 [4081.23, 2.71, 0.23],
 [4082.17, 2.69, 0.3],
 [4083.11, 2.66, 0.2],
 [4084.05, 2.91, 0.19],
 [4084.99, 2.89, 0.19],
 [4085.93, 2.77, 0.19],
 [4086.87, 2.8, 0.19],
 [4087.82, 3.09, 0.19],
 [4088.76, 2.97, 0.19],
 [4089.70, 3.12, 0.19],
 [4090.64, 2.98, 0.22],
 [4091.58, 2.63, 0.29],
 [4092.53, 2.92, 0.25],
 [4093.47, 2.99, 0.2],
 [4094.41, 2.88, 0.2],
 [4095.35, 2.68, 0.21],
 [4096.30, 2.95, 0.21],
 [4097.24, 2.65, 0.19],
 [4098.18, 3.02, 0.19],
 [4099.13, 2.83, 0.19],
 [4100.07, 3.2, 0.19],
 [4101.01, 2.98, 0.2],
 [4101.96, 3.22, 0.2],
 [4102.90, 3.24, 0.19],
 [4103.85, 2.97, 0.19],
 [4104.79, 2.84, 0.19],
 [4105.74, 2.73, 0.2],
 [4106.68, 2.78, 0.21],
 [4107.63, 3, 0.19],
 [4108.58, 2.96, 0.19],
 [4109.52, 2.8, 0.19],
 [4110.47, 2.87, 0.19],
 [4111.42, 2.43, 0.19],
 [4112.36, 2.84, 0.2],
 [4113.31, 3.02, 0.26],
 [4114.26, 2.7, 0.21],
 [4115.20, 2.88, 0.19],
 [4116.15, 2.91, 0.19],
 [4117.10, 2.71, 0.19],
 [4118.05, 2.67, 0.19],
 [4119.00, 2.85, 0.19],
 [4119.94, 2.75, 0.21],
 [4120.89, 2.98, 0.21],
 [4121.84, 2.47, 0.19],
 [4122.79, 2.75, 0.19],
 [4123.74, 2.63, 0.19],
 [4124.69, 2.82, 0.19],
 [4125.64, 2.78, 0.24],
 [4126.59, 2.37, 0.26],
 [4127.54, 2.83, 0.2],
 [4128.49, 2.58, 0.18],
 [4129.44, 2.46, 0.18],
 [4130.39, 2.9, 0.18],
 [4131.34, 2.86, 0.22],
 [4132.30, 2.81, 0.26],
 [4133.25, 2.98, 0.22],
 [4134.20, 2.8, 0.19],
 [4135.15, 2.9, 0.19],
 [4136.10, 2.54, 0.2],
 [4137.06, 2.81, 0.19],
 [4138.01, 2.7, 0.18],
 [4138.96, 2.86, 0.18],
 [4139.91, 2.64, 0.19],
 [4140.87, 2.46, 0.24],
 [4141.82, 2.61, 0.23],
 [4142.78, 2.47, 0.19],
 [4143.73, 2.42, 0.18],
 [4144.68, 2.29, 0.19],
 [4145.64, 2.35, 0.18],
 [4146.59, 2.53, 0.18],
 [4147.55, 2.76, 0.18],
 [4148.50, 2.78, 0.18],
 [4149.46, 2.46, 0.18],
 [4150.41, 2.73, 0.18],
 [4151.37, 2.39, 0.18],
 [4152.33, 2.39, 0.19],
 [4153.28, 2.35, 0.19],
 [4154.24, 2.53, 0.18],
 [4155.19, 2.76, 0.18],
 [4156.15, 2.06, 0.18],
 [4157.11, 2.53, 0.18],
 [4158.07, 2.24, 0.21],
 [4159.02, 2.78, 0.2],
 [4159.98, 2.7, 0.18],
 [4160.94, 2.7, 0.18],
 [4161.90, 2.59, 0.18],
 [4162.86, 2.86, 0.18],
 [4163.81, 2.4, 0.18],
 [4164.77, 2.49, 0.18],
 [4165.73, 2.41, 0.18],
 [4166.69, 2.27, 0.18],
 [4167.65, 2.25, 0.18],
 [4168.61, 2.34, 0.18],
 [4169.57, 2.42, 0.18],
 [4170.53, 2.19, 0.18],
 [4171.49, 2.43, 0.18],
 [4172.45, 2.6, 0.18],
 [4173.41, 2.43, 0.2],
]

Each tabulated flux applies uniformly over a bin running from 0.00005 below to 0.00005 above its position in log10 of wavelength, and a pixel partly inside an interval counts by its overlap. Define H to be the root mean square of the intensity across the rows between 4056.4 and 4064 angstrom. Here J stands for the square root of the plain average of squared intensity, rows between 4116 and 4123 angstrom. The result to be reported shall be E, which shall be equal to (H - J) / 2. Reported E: -0.07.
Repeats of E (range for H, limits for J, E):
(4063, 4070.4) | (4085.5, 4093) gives -0.10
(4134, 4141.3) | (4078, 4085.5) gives -0.02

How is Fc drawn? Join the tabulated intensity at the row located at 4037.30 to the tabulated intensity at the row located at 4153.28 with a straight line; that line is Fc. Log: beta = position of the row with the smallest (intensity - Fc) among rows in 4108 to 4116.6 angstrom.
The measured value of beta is 4111.42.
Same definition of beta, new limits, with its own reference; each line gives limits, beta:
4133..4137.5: 4136.10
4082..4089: 4083.11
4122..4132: 4126.59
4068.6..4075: 4069.03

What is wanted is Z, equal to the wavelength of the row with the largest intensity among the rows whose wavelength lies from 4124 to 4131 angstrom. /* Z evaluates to 4130.39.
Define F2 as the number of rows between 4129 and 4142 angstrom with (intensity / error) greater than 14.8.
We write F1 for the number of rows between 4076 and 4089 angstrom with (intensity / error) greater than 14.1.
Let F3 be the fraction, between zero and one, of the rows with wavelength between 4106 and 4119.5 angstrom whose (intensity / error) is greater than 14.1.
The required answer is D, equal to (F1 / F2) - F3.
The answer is 1.6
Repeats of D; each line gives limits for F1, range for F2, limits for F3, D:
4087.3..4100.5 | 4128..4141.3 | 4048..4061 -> 1.7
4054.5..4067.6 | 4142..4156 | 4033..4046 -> 1.1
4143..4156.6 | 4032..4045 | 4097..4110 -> 3.2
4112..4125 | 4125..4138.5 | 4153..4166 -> 2.3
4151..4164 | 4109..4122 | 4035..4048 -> 1.1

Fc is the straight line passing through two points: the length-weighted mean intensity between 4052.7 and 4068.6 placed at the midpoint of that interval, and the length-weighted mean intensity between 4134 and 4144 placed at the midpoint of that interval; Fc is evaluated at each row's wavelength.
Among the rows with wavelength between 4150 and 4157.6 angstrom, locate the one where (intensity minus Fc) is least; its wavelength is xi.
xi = 4156.15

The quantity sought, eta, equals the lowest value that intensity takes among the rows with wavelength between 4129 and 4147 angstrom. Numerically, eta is 2.29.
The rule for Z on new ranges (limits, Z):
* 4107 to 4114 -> 4113.31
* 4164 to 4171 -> 4164.77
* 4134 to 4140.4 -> 4135.15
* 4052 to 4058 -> 4056.87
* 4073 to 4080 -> 4076.54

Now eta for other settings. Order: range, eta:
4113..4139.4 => 2.37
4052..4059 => 2.21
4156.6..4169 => 2.24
